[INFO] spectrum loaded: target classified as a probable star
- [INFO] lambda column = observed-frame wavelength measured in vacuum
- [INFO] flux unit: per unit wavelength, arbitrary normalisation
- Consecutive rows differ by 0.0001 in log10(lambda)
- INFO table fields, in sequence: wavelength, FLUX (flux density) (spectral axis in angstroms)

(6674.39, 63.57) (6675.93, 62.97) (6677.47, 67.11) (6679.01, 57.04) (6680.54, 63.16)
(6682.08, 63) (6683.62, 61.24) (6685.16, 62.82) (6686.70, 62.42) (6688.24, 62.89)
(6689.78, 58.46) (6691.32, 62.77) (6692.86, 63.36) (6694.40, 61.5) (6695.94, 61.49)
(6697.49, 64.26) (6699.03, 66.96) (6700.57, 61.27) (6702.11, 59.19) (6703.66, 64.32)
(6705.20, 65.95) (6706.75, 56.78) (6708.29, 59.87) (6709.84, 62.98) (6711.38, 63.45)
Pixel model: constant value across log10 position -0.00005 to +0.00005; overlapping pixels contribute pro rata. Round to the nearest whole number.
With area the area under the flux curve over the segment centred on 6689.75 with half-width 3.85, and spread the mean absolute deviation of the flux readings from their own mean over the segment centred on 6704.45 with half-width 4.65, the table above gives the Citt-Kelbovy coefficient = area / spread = 182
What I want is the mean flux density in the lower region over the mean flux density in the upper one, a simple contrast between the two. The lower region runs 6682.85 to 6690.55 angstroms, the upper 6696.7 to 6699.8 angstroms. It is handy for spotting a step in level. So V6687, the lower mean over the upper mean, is 0.94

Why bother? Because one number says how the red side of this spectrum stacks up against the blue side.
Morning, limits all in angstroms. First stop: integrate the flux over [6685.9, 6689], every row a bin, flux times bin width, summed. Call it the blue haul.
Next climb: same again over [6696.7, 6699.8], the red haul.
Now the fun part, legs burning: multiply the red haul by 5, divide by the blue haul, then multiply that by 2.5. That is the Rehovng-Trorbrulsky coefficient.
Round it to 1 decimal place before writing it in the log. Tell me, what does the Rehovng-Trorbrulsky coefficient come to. 13.1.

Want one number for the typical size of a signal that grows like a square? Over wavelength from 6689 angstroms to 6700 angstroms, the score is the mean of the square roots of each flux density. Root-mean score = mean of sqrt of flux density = 7.92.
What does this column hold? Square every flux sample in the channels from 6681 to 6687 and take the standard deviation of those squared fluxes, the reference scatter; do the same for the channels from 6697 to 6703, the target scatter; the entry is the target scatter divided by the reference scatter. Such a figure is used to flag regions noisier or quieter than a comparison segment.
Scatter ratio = 4.4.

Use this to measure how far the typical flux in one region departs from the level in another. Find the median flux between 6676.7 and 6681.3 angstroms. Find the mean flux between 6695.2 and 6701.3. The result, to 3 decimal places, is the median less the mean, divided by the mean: -0.005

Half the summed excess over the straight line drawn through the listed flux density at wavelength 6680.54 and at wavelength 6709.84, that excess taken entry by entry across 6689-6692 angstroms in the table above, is -2.5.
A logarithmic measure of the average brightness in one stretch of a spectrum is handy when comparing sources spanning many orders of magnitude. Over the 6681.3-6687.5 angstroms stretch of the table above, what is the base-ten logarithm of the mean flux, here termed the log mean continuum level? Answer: 1.79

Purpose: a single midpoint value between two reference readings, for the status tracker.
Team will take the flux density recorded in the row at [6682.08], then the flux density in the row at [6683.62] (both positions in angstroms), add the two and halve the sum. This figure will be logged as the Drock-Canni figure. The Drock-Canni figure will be 62.1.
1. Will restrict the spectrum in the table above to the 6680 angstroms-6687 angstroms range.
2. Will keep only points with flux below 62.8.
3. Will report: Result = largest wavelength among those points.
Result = 6686.70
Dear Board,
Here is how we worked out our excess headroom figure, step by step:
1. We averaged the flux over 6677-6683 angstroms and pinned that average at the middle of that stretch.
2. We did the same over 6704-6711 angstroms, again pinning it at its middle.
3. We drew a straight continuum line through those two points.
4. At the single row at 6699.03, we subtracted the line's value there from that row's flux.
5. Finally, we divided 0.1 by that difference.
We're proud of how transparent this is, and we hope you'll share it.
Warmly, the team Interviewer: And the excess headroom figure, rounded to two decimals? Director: 0.02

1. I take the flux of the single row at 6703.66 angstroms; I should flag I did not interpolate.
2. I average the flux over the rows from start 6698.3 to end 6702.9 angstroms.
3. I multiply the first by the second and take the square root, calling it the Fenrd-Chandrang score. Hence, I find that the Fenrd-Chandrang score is 63.4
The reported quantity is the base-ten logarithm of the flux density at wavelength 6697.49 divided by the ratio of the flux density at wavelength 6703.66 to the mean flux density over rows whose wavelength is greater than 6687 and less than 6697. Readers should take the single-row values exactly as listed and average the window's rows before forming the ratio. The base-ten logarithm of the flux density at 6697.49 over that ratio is 1.79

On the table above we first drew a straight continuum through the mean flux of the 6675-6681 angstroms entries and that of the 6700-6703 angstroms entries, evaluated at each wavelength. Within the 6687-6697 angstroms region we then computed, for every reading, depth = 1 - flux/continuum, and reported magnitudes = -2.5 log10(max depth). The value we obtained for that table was 3.3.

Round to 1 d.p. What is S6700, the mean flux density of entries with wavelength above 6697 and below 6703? 62.9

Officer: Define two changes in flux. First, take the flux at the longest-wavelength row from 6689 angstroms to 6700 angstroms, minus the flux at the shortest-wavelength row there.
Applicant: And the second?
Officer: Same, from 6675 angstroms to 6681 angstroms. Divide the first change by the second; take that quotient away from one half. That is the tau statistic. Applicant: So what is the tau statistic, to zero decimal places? -44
